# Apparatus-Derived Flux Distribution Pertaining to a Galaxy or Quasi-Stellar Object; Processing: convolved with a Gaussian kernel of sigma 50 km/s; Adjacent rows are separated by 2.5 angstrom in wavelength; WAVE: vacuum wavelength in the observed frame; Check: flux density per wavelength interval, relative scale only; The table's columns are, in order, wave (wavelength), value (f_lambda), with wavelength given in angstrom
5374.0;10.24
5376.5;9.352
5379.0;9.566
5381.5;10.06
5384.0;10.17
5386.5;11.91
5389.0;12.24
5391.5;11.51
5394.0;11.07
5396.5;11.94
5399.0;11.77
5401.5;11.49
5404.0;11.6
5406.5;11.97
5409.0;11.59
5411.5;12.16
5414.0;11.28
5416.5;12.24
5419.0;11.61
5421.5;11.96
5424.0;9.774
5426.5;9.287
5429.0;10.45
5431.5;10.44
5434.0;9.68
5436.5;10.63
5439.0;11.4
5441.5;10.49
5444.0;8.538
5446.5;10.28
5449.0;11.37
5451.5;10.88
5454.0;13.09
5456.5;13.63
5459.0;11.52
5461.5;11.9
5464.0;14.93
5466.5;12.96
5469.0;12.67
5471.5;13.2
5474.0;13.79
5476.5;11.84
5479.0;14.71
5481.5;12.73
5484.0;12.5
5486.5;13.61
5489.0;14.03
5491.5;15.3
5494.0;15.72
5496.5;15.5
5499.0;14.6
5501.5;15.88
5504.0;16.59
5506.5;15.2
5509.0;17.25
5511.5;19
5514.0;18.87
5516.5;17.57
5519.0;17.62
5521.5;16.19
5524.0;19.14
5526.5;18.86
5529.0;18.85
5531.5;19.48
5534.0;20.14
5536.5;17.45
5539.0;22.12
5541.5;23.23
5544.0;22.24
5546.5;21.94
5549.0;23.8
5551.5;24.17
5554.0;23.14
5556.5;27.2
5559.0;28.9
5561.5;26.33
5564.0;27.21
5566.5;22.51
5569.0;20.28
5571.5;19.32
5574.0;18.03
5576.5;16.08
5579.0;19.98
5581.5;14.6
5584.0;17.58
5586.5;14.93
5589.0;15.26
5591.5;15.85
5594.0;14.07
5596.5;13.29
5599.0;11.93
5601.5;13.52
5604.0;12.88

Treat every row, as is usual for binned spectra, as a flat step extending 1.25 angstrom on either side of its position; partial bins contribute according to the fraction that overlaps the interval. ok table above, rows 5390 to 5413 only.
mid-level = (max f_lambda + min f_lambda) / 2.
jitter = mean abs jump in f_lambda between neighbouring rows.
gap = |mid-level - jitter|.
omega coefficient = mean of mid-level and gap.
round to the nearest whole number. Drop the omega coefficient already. 11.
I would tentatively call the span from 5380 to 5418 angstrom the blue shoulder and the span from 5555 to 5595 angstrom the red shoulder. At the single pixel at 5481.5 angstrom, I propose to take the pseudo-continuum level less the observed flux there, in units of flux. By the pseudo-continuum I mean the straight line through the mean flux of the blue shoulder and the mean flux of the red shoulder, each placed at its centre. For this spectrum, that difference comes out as 2.7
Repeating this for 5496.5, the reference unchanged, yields 0.7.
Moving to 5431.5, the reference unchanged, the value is 2.6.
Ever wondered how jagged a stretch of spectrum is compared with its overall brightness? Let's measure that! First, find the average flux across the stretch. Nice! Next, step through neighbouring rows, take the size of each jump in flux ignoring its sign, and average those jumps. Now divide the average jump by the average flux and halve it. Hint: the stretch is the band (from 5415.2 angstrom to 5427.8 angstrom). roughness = 0.042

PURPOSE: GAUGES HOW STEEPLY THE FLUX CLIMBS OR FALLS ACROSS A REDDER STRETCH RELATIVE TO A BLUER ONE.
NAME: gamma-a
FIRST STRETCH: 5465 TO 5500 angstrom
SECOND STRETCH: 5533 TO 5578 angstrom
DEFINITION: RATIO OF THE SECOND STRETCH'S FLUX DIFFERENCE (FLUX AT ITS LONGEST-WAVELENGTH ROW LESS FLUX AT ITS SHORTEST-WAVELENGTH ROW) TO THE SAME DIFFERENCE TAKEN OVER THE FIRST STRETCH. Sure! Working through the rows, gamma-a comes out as -2.5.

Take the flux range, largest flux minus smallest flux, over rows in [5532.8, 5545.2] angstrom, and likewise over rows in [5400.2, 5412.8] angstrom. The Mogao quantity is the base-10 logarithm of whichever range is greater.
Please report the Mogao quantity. 0.76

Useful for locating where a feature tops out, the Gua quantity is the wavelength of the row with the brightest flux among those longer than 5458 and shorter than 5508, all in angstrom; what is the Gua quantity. 5504.0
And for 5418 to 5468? 5464.0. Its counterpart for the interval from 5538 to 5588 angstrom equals 5559.0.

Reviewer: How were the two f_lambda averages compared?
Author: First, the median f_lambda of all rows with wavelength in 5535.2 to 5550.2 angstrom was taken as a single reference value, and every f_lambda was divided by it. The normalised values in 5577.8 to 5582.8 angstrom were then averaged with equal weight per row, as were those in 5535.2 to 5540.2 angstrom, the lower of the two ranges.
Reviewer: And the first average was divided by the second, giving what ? 0.87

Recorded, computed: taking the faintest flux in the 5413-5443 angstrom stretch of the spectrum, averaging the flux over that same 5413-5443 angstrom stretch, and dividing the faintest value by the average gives 0.86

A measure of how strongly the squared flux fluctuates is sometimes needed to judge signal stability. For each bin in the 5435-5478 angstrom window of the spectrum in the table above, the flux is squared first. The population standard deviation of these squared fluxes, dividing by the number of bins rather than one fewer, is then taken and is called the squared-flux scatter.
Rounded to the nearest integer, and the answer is 36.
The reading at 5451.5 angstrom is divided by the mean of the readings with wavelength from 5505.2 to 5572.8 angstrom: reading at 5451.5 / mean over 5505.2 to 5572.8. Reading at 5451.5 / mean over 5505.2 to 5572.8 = 0.52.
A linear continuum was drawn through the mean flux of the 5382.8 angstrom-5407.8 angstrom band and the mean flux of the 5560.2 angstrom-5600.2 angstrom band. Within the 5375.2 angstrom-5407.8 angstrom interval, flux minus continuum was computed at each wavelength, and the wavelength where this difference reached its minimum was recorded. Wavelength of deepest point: 5376.5 angstrom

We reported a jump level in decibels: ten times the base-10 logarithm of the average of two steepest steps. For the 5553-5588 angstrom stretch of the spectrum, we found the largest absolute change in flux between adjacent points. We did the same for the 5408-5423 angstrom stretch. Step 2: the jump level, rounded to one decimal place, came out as 5.0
